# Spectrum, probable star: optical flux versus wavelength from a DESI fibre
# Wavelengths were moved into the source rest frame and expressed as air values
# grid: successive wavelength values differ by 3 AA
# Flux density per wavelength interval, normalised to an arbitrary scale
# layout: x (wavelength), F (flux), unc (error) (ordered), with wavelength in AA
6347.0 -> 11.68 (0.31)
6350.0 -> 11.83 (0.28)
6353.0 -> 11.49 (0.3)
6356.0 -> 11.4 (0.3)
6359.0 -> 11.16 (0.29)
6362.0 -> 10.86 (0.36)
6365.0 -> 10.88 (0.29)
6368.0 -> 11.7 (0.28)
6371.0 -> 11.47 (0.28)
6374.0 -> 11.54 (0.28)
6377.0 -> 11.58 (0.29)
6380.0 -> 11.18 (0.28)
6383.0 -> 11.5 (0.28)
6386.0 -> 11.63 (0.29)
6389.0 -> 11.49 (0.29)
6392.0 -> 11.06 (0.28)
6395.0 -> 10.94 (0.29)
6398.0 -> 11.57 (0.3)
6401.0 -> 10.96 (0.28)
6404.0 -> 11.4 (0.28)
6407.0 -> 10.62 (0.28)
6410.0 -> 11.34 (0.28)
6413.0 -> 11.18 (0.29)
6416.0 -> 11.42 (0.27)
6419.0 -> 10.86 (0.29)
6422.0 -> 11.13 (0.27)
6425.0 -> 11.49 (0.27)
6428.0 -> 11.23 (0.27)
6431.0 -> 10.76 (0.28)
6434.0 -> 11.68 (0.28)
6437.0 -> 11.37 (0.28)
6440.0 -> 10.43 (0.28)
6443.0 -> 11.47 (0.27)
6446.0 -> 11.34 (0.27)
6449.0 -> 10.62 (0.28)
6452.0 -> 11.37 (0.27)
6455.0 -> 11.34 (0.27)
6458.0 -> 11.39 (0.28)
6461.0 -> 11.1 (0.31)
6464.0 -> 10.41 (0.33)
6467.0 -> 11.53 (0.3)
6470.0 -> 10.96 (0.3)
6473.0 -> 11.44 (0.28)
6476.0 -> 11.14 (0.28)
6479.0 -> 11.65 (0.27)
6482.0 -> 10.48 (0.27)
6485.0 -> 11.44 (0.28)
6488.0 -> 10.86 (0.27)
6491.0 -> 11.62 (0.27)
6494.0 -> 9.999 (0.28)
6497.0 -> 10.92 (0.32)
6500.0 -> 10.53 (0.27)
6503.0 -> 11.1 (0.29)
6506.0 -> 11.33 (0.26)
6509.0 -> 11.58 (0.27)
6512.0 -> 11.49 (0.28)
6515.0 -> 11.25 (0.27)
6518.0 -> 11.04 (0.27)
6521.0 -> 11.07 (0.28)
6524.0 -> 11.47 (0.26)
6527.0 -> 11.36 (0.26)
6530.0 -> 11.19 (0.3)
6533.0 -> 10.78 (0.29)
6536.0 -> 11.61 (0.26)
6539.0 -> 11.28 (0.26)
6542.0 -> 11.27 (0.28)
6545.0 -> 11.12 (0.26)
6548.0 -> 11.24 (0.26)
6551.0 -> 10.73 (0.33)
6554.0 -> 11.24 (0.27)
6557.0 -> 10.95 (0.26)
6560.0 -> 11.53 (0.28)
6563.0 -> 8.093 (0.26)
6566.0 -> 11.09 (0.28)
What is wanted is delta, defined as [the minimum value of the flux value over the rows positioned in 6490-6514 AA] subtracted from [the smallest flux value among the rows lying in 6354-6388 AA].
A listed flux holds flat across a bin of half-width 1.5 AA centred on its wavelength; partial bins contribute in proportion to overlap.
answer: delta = 0.9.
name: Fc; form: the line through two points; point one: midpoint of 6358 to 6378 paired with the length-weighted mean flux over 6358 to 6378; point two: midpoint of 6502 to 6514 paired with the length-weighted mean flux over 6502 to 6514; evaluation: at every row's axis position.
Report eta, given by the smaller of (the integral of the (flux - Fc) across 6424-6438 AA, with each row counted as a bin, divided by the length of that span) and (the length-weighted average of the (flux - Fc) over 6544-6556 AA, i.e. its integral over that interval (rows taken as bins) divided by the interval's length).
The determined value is -0.33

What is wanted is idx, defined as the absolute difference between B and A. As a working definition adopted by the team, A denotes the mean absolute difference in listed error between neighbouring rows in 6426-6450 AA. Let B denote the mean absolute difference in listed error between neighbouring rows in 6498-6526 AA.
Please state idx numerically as 0.009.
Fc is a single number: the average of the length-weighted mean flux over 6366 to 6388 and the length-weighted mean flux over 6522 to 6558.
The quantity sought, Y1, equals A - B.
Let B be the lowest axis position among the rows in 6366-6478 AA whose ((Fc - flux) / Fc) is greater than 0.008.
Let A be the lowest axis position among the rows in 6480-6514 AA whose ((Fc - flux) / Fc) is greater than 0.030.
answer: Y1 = 102 AA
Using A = 6482.0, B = 6380.0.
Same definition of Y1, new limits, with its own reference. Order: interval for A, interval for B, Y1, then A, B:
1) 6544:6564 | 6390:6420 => 159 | 6551.0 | 6392.0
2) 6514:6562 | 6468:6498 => 63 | 6533.0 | 6470.0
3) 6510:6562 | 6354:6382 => 174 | 6533.0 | 6359.0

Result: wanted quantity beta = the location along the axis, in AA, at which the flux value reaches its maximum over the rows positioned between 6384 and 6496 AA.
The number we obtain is 6434.0 AA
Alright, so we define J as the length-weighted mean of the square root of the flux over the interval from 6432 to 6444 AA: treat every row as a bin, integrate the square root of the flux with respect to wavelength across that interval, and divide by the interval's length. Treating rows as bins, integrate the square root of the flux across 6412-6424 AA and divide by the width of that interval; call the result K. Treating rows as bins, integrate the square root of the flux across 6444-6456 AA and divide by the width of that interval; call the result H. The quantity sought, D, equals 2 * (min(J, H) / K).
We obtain 2.001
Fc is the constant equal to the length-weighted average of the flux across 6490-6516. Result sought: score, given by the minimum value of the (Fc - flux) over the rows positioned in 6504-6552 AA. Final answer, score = -0.53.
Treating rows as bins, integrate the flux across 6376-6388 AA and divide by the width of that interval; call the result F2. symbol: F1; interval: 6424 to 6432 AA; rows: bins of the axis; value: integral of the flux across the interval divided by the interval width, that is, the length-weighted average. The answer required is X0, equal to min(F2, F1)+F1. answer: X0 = 22.3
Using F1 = 11.2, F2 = 11.5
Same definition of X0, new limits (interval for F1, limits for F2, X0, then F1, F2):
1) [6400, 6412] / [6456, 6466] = 22.1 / 11.1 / 11.0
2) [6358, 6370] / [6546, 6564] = 21.9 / 11.2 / 10.7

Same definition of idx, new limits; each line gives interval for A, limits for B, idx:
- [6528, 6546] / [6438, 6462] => 0.006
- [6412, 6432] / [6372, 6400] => 0.004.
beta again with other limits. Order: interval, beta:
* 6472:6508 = 6479.0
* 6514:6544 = 6536.0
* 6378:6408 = 6386.0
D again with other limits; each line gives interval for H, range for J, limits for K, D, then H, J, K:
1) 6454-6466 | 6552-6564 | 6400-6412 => 1.948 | 3.33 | 3.24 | 3.33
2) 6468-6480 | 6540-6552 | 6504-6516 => 1.974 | 3.36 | 3.33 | 3.38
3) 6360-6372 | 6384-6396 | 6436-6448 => 2.008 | 3.35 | 3.36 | 3.33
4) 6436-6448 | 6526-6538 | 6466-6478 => 1.986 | 3.33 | 3.35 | 3.36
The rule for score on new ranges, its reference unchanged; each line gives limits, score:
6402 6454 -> -0.60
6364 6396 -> -0.62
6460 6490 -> -0.57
